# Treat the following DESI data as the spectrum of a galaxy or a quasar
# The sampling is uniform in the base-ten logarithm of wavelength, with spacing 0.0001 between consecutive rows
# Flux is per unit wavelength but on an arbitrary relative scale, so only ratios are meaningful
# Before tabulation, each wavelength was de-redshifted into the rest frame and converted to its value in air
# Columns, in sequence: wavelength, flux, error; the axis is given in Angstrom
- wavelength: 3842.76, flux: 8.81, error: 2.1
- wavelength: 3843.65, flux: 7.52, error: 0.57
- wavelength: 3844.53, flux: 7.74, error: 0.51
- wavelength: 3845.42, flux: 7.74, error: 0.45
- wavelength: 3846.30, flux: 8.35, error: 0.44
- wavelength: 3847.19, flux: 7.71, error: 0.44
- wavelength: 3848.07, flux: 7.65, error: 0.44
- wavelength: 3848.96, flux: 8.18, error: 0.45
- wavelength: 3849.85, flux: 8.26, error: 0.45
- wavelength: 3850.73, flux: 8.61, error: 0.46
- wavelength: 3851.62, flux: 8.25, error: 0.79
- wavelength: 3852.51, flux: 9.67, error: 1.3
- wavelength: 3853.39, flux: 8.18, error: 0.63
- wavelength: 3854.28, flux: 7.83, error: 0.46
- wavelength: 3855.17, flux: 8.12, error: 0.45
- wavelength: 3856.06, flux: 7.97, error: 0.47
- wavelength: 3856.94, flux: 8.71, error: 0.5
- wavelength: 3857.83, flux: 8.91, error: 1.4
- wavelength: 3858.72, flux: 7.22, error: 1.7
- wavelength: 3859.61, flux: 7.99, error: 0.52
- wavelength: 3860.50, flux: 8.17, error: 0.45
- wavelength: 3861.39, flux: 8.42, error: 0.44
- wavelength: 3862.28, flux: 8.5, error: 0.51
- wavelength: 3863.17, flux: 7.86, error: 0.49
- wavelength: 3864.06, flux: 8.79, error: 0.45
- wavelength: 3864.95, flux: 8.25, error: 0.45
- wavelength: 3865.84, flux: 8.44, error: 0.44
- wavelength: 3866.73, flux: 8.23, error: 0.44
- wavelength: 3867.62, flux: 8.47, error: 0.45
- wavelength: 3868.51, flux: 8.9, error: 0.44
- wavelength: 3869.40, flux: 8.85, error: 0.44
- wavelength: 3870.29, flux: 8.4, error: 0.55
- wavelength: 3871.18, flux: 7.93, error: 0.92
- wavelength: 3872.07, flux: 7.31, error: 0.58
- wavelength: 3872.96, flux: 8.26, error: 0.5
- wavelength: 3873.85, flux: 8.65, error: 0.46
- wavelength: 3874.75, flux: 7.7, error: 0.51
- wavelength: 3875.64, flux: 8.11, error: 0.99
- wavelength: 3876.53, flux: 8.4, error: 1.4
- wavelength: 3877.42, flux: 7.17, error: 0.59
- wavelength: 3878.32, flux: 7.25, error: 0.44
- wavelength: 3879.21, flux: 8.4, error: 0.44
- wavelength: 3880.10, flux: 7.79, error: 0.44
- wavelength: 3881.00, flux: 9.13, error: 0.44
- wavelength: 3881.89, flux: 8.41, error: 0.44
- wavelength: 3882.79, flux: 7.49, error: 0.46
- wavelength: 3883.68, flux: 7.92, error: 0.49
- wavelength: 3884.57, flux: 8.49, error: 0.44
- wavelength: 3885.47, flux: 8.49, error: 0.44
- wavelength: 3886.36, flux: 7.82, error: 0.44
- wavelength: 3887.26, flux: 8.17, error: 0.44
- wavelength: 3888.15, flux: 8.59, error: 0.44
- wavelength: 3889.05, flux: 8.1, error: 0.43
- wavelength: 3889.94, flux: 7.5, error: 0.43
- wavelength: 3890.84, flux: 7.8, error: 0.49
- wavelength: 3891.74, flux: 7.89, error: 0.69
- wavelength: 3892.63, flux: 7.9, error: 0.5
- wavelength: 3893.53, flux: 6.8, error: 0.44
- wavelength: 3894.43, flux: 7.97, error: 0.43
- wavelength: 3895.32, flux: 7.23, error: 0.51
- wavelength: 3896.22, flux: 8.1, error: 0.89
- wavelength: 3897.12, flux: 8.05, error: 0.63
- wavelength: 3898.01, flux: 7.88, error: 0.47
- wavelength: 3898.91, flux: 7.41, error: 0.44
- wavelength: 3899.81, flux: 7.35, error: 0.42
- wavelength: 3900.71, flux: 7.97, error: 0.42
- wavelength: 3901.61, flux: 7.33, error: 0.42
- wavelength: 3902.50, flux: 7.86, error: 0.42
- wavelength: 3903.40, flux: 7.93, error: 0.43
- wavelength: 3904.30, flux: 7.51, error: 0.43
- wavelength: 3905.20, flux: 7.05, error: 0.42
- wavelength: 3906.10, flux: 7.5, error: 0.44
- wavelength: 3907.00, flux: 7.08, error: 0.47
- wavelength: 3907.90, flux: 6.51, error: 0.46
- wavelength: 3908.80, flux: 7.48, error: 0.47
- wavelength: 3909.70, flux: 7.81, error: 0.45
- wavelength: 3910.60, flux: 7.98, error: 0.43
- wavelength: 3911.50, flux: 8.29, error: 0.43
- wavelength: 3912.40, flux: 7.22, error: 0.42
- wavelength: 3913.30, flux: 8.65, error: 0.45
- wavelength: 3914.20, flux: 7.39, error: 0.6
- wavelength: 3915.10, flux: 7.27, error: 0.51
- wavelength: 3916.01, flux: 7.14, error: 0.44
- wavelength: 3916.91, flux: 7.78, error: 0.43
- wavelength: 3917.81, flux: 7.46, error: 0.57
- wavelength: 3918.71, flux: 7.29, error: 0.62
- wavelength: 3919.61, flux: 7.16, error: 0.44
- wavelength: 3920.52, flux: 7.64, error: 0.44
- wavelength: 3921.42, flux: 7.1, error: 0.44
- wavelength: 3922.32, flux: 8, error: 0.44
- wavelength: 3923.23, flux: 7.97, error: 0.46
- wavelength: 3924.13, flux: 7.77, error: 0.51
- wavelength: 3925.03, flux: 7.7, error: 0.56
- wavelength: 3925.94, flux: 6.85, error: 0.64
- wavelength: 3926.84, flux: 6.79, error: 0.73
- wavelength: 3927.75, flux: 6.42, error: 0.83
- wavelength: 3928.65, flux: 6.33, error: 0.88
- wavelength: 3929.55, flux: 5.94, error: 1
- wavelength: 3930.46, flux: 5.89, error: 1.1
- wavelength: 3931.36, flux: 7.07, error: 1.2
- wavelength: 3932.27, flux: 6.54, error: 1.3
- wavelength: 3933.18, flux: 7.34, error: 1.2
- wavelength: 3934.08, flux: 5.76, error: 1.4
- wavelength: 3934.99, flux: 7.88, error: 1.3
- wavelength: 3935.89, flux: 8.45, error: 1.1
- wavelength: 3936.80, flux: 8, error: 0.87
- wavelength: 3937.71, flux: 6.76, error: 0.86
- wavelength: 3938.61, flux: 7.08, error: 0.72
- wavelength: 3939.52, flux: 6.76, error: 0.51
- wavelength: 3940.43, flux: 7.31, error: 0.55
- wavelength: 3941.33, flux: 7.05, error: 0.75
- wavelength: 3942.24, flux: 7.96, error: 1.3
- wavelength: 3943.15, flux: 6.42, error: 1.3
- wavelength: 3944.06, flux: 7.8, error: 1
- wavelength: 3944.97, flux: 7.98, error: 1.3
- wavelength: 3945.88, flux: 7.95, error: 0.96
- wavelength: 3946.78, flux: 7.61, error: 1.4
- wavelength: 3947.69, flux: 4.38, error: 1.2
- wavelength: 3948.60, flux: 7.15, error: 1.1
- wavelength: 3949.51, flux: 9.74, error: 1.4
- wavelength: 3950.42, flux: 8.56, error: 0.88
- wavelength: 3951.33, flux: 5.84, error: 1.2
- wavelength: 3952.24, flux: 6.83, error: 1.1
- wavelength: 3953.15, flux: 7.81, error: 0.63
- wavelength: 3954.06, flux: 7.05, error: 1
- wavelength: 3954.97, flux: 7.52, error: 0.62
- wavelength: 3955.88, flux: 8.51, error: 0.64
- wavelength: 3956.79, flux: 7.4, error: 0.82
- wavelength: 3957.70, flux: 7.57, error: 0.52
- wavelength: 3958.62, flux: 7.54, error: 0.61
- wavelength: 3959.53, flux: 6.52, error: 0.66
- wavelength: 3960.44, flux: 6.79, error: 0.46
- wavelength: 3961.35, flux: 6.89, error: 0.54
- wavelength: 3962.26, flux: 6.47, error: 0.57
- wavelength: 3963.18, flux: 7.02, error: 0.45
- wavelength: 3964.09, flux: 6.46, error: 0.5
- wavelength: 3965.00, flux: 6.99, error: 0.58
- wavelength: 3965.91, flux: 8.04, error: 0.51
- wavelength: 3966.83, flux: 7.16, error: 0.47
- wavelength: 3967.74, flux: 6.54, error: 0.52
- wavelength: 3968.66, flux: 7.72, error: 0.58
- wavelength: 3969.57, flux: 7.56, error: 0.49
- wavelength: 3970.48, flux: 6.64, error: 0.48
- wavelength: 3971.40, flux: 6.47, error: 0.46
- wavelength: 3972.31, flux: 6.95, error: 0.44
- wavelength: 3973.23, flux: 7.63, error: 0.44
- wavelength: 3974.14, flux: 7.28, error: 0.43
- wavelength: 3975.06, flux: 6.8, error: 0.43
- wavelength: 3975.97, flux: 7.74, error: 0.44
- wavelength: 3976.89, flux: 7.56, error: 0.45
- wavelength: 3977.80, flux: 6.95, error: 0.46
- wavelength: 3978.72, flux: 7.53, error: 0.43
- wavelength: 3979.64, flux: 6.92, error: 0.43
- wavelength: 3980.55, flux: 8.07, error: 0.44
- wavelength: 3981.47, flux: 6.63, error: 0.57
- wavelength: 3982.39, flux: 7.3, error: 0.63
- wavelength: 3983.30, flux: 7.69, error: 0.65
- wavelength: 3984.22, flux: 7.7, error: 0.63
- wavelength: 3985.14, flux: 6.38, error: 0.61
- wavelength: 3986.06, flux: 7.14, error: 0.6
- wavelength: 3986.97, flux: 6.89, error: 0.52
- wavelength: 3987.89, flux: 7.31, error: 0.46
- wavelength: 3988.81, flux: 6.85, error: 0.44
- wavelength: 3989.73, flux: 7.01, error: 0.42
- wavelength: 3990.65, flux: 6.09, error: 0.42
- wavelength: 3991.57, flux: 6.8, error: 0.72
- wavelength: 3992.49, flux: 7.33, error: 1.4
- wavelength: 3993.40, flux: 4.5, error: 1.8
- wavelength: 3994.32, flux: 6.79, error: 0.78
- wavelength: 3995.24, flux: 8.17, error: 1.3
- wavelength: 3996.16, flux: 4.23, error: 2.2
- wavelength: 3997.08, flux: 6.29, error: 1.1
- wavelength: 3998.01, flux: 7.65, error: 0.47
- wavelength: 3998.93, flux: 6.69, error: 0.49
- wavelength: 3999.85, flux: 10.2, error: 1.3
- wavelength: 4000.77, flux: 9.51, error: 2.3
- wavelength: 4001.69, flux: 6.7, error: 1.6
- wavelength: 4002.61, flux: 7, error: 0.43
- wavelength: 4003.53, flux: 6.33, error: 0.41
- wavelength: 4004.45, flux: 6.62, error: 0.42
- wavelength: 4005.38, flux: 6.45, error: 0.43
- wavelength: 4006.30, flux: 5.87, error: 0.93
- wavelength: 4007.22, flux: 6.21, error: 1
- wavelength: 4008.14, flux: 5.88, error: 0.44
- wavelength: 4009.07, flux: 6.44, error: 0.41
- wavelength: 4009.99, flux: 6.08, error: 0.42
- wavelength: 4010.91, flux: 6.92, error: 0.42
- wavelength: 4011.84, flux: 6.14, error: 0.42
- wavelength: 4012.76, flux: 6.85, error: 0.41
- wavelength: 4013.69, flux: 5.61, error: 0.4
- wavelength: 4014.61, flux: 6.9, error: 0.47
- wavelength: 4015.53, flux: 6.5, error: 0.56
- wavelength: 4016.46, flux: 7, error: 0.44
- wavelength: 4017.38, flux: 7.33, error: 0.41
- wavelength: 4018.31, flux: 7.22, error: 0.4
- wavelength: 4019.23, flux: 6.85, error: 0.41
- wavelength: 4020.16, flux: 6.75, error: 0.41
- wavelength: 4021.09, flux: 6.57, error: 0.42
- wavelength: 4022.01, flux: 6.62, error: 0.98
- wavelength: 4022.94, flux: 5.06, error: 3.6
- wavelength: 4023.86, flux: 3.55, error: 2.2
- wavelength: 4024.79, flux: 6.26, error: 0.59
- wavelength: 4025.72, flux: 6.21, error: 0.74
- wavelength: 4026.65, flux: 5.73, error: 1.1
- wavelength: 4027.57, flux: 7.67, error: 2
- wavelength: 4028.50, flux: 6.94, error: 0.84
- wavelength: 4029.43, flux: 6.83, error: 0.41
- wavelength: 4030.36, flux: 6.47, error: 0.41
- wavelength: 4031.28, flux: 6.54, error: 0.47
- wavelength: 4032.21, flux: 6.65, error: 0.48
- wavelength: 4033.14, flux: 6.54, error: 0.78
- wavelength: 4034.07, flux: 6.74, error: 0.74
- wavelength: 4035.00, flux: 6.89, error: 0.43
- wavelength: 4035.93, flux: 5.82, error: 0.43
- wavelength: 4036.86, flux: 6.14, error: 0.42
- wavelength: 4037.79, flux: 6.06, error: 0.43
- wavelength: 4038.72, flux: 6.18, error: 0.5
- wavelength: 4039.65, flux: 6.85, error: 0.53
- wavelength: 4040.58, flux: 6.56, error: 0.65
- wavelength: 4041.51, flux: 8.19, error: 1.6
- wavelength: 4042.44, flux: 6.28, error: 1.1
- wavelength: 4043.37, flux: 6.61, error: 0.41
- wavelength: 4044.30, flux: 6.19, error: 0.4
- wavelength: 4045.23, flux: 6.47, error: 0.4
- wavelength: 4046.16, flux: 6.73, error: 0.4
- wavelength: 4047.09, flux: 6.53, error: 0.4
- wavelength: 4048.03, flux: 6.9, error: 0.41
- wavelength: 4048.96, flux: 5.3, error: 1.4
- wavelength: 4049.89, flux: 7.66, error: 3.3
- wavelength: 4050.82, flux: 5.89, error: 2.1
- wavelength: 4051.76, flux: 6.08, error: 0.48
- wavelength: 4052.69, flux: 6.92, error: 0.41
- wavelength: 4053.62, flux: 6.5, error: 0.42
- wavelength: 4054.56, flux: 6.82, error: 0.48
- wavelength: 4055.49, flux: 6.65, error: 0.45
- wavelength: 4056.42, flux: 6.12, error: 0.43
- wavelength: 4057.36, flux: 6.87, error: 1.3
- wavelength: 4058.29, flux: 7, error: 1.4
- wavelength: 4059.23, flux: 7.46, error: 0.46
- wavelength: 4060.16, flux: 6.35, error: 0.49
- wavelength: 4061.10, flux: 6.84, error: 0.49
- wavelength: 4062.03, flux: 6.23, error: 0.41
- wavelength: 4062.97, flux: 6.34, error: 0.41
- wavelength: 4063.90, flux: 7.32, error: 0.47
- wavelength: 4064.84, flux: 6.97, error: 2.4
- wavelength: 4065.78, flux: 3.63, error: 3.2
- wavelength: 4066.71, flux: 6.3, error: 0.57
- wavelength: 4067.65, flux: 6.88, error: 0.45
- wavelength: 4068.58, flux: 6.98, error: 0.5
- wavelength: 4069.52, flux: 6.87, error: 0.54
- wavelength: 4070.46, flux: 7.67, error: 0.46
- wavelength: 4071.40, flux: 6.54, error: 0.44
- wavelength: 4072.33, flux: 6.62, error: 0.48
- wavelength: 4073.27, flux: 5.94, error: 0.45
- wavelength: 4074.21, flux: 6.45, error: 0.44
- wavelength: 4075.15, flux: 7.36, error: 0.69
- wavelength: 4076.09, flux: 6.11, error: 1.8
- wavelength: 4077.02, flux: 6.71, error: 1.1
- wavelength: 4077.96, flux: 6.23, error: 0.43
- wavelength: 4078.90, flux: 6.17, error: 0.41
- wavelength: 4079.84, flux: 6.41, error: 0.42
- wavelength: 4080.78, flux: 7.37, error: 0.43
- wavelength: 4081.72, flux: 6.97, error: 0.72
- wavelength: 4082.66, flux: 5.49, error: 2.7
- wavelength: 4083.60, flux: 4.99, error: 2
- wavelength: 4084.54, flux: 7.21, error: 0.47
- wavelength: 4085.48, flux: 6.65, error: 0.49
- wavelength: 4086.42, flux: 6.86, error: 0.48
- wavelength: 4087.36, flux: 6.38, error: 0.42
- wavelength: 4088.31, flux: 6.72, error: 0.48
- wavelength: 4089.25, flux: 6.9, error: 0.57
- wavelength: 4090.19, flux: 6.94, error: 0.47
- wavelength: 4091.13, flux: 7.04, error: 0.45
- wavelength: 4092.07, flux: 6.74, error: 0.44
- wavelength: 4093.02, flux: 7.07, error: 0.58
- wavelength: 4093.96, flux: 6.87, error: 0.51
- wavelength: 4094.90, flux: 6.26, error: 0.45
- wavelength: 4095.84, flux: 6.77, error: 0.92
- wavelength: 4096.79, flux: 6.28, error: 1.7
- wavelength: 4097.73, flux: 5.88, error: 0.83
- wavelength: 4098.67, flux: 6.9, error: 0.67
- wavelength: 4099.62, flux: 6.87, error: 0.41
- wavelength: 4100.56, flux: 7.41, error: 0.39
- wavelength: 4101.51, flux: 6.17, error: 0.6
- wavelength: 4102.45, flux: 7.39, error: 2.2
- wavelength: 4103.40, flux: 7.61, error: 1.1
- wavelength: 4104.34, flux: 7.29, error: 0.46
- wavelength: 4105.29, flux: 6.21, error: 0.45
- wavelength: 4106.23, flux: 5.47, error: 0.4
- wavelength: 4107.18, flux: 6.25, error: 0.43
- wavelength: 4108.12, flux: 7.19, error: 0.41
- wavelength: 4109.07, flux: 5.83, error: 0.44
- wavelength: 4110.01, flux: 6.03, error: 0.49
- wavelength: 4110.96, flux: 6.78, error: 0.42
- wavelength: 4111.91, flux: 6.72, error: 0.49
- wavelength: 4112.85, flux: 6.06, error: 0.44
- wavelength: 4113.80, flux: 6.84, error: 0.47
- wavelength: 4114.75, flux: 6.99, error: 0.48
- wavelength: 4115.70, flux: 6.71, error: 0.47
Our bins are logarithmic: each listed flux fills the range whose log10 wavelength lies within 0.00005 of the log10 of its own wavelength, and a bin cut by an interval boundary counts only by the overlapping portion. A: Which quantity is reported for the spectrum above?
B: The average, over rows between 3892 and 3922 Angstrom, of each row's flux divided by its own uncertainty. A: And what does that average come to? 16.2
